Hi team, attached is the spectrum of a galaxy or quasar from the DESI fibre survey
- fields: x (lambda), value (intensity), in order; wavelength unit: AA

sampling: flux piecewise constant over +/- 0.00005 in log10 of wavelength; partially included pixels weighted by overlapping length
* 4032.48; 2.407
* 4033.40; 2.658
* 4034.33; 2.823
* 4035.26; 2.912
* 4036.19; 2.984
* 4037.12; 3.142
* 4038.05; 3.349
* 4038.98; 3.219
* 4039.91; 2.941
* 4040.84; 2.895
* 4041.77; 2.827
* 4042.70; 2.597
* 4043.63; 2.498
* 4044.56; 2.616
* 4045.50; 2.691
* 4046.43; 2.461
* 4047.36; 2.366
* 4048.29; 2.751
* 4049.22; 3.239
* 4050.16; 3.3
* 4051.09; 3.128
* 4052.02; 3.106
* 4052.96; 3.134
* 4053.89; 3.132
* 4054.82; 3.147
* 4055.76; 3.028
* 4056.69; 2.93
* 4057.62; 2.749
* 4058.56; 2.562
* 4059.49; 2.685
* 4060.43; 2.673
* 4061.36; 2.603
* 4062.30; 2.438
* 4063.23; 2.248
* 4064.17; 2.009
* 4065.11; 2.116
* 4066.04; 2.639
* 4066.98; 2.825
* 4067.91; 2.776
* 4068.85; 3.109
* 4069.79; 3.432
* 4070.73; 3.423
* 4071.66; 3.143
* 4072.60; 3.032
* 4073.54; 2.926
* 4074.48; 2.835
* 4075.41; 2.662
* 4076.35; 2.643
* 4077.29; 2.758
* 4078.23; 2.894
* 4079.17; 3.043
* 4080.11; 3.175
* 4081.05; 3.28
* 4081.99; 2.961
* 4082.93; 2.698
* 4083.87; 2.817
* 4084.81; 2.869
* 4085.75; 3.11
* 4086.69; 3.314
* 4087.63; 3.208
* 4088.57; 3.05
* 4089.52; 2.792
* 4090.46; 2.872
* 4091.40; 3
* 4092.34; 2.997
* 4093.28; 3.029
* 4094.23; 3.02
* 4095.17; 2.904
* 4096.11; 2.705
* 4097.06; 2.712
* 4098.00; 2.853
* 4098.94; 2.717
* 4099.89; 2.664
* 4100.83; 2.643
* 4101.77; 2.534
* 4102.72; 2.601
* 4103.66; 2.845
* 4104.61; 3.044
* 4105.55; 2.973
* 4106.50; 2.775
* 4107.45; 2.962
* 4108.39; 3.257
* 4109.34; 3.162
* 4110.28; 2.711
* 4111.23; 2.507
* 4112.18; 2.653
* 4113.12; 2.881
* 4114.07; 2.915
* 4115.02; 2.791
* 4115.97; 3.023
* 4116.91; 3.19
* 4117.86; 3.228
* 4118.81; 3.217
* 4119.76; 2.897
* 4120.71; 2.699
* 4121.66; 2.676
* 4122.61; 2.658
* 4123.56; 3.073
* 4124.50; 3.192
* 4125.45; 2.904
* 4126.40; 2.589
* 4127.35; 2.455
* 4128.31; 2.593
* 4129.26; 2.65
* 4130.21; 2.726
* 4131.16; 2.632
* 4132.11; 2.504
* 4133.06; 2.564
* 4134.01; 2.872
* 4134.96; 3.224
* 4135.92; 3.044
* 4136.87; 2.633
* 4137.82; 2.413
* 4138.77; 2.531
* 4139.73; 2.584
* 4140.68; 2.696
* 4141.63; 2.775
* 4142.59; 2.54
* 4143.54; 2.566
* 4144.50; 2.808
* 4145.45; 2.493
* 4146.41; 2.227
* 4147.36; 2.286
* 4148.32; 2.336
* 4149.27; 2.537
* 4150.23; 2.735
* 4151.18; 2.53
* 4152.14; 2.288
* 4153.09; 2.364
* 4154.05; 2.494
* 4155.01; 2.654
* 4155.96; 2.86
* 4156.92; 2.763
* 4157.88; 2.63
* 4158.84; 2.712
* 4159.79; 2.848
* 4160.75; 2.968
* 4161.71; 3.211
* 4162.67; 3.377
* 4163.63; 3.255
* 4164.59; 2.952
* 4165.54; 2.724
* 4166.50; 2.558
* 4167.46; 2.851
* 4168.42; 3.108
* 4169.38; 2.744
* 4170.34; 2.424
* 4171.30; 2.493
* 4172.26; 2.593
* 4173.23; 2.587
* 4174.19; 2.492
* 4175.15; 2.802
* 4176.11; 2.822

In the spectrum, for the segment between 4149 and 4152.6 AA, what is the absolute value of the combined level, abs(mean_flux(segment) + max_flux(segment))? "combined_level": 5.3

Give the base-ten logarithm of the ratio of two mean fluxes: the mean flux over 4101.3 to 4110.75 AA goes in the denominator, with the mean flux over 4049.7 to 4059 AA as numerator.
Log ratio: 0.020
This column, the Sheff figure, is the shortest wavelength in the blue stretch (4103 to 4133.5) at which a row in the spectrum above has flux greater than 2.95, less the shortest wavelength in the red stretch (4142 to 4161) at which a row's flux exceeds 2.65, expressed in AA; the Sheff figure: -39.9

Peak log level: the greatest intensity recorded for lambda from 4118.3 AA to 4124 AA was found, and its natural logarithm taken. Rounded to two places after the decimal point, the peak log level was 1.17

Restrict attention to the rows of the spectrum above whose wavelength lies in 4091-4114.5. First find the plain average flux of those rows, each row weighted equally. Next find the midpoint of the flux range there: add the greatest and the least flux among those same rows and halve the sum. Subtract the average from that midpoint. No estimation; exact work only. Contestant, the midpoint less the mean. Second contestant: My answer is 0.04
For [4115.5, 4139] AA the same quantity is 0.01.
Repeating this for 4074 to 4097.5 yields 0.04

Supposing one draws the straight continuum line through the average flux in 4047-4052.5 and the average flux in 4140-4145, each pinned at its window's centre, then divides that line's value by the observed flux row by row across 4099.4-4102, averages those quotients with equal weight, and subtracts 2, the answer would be -0.92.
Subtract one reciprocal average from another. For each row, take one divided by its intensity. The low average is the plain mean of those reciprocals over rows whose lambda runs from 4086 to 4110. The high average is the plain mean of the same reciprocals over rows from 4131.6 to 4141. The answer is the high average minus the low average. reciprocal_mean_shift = 0.03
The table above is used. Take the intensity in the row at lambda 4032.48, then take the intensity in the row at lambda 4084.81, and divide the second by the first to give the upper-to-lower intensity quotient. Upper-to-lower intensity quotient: 1.19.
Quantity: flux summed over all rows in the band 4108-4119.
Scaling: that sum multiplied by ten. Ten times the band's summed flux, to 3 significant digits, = 355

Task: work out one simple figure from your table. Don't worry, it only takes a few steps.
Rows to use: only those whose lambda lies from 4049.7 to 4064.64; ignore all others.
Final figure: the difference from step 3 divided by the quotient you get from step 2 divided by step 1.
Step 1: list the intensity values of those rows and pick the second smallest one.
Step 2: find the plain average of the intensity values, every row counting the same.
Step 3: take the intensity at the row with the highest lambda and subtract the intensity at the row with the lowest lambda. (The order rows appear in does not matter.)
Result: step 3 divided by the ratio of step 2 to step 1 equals -1.03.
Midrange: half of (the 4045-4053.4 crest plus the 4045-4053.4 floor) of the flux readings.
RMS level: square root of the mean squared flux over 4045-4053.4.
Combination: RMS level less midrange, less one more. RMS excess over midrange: -0.91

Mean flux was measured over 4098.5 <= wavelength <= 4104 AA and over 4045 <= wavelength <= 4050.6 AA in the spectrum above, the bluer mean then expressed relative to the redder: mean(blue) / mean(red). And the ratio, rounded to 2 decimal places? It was 1.05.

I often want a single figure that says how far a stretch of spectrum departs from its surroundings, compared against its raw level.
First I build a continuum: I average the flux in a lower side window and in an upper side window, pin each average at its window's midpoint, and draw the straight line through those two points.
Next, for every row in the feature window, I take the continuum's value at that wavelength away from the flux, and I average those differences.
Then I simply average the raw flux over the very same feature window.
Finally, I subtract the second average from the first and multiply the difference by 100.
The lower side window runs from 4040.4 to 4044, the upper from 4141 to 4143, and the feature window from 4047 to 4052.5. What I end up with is -270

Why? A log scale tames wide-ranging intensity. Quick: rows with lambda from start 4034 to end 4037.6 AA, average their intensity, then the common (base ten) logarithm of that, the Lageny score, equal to 0.47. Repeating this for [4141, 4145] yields 0.43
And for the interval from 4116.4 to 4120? 0.50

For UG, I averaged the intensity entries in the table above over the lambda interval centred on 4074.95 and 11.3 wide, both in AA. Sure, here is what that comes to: 3.00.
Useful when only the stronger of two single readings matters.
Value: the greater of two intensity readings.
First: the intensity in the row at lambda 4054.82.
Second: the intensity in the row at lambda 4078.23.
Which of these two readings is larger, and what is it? 3.1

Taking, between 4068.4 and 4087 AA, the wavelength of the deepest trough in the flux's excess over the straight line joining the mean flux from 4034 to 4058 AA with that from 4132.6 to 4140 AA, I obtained 4076.35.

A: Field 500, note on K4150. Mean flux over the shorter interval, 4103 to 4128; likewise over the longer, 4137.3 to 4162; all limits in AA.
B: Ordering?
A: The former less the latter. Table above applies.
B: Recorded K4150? 0.29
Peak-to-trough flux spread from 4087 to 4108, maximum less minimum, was 0.67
